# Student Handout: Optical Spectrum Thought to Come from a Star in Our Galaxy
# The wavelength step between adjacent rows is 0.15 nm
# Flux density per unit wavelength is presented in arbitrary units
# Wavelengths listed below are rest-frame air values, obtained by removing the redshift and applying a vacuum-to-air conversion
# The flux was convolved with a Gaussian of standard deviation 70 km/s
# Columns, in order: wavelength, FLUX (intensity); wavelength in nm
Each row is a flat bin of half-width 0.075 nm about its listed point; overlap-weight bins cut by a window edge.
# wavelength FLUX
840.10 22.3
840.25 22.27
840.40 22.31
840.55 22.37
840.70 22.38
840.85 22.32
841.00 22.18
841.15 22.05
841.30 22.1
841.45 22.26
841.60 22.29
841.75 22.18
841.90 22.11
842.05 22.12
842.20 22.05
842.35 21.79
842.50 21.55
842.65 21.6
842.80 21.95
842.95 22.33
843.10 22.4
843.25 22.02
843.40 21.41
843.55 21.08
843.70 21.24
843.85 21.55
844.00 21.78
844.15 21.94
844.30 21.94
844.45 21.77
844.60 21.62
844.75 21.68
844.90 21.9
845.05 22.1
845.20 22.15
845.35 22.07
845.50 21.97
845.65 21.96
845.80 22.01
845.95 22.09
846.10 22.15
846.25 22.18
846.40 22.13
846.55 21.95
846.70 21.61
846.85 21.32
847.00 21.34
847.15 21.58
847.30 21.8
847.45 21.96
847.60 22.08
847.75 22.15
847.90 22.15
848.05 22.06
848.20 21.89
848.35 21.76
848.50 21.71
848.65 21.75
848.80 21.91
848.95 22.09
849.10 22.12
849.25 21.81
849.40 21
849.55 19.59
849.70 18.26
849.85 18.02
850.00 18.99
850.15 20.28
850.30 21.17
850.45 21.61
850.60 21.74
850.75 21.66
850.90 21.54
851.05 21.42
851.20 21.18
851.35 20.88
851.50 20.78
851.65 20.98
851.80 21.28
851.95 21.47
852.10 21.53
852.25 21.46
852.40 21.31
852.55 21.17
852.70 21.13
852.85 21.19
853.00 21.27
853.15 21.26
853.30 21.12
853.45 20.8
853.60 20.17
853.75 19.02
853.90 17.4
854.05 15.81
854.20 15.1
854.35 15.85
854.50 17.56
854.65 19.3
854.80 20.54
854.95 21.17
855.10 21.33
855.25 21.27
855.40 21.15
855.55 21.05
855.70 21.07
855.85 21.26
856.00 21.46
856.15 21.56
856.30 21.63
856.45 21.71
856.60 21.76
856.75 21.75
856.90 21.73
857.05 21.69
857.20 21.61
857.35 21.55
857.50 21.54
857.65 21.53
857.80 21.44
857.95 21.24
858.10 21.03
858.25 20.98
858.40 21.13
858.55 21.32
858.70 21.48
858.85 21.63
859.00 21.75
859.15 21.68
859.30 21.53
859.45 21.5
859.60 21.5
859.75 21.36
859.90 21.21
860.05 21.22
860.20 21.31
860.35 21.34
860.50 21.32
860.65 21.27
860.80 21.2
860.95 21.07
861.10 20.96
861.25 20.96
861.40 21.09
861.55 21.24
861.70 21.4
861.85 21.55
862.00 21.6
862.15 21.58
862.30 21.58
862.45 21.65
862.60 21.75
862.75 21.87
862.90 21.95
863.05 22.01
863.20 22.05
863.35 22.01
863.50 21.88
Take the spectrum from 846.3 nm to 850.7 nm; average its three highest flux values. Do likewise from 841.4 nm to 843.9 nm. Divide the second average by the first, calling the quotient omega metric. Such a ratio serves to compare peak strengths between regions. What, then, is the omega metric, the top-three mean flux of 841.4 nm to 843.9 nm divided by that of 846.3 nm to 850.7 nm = 1.01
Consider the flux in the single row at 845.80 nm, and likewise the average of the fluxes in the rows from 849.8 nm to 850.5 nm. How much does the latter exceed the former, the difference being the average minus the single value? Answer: -2.0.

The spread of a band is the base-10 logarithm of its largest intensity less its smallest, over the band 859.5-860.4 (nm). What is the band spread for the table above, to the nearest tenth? -0.5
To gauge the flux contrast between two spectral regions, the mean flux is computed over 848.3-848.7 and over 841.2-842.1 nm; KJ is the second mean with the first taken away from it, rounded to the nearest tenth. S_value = 0.4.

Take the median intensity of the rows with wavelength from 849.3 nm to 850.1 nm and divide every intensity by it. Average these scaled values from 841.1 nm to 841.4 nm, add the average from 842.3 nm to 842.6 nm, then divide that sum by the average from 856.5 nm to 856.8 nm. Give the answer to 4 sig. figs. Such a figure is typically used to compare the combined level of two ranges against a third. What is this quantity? 2.011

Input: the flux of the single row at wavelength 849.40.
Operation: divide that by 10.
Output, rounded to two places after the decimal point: 2.10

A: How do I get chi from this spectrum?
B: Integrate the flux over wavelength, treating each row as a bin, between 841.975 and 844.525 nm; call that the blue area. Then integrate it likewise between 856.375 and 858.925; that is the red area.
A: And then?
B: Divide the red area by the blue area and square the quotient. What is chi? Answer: 0.97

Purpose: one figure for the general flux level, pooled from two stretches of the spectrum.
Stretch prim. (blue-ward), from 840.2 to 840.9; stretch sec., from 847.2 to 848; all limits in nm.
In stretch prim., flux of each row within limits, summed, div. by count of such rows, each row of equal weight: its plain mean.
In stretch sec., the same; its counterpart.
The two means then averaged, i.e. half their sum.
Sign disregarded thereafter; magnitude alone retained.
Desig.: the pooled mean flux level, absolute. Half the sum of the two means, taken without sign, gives 22.2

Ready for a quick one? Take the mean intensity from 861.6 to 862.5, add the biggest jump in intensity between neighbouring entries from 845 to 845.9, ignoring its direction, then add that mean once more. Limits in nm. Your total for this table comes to 43.2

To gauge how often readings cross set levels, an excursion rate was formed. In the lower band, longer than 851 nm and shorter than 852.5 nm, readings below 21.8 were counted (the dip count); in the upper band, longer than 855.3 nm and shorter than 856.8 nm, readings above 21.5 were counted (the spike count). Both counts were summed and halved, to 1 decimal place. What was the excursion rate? 7.5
